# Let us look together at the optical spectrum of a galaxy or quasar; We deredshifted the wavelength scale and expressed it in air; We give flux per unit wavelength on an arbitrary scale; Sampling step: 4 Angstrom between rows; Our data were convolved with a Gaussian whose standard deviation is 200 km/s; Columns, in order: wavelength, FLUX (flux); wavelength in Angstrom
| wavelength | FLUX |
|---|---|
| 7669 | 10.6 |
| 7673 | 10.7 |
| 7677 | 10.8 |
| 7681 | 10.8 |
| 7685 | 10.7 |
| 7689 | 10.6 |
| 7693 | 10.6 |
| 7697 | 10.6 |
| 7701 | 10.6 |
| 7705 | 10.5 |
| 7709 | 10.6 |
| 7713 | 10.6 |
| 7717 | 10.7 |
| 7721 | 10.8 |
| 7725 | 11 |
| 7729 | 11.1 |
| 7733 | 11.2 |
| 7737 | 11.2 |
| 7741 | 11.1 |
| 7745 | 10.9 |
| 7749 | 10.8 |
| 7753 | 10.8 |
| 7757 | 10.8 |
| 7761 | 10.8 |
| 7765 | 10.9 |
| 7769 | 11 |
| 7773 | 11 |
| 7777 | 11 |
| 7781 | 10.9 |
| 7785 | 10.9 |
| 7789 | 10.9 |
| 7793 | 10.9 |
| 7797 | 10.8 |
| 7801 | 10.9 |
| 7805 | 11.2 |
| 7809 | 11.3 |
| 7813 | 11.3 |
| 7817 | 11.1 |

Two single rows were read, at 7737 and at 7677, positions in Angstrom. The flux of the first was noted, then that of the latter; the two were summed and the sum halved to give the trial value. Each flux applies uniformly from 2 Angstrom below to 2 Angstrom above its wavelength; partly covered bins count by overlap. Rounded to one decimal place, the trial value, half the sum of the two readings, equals 11.0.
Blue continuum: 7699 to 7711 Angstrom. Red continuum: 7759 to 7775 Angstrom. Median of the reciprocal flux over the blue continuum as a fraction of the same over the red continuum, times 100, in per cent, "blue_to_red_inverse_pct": 103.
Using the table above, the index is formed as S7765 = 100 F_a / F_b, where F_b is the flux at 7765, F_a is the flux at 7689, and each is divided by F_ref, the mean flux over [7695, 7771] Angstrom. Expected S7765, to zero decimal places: 97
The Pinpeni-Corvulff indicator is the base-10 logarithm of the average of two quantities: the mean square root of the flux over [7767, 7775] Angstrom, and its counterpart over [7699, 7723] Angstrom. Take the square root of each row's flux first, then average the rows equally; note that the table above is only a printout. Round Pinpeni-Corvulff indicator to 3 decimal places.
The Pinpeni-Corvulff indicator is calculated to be 0.517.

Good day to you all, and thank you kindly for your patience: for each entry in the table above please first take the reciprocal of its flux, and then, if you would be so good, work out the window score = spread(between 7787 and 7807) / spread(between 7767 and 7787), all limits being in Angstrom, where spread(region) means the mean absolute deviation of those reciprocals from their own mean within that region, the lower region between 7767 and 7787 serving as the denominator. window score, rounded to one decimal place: 2.1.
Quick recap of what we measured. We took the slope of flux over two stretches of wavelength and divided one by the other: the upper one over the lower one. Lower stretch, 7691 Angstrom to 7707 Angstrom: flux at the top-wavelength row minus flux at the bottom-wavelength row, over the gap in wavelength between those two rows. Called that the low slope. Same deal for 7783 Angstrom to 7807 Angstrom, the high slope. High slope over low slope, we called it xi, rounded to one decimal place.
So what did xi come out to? -1.8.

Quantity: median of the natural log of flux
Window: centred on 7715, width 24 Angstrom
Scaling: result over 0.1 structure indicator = 23.7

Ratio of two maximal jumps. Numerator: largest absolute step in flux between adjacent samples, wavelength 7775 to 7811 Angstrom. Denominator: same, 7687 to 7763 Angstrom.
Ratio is 1.50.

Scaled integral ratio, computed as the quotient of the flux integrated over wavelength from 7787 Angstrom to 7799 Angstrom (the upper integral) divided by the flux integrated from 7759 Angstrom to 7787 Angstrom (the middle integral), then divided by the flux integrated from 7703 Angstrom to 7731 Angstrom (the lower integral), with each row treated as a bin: 0.0014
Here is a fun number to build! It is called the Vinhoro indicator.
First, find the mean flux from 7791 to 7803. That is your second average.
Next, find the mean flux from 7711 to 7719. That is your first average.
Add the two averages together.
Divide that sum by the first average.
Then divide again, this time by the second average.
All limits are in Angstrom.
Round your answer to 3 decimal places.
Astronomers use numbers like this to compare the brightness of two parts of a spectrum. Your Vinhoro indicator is 0.186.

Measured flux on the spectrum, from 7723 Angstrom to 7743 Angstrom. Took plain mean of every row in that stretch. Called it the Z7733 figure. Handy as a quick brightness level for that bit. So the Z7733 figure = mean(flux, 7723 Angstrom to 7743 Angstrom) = 11.1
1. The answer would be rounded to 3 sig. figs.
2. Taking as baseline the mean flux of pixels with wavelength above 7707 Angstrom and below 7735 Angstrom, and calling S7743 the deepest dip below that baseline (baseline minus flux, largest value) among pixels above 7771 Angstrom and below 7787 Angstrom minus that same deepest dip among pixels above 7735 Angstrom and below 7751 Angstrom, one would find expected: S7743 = -0.100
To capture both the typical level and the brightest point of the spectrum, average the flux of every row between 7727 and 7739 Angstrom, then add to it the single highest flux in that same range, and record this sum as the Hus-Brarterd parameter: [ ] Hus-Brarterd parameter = 22.4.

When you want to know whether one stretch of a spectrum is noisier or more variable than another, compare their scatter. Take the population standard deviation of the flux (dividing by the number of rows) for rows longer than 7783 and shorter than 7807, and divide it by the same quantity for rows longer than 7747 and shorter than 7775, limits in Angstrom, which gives 1.4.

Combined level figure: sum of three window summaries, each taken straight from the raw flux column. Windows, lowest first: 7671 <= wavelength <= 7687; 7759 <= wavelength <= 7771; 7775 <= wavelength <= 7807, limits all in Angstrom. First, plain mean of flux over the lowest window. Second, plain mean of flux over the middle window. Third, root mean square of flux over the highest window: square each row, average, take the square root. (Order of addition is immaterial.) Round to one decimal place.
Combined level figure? 32.6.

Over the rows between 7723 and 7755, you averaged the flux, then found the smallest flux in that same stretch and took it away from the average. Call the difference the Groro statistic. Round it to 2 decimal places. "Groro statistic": 0.21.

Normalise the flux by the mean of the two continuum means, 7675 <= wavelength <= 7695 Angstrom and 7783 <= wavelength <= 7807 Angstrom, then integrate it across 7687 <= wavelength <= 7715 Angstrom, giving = 27.4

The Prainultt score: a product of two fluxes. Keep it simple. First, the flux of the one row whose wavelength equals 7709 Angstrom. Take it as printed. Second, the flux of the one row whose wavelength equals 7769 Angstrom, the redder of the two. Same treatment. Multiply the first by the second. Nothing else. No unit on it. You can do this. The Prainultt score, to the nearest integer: 117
